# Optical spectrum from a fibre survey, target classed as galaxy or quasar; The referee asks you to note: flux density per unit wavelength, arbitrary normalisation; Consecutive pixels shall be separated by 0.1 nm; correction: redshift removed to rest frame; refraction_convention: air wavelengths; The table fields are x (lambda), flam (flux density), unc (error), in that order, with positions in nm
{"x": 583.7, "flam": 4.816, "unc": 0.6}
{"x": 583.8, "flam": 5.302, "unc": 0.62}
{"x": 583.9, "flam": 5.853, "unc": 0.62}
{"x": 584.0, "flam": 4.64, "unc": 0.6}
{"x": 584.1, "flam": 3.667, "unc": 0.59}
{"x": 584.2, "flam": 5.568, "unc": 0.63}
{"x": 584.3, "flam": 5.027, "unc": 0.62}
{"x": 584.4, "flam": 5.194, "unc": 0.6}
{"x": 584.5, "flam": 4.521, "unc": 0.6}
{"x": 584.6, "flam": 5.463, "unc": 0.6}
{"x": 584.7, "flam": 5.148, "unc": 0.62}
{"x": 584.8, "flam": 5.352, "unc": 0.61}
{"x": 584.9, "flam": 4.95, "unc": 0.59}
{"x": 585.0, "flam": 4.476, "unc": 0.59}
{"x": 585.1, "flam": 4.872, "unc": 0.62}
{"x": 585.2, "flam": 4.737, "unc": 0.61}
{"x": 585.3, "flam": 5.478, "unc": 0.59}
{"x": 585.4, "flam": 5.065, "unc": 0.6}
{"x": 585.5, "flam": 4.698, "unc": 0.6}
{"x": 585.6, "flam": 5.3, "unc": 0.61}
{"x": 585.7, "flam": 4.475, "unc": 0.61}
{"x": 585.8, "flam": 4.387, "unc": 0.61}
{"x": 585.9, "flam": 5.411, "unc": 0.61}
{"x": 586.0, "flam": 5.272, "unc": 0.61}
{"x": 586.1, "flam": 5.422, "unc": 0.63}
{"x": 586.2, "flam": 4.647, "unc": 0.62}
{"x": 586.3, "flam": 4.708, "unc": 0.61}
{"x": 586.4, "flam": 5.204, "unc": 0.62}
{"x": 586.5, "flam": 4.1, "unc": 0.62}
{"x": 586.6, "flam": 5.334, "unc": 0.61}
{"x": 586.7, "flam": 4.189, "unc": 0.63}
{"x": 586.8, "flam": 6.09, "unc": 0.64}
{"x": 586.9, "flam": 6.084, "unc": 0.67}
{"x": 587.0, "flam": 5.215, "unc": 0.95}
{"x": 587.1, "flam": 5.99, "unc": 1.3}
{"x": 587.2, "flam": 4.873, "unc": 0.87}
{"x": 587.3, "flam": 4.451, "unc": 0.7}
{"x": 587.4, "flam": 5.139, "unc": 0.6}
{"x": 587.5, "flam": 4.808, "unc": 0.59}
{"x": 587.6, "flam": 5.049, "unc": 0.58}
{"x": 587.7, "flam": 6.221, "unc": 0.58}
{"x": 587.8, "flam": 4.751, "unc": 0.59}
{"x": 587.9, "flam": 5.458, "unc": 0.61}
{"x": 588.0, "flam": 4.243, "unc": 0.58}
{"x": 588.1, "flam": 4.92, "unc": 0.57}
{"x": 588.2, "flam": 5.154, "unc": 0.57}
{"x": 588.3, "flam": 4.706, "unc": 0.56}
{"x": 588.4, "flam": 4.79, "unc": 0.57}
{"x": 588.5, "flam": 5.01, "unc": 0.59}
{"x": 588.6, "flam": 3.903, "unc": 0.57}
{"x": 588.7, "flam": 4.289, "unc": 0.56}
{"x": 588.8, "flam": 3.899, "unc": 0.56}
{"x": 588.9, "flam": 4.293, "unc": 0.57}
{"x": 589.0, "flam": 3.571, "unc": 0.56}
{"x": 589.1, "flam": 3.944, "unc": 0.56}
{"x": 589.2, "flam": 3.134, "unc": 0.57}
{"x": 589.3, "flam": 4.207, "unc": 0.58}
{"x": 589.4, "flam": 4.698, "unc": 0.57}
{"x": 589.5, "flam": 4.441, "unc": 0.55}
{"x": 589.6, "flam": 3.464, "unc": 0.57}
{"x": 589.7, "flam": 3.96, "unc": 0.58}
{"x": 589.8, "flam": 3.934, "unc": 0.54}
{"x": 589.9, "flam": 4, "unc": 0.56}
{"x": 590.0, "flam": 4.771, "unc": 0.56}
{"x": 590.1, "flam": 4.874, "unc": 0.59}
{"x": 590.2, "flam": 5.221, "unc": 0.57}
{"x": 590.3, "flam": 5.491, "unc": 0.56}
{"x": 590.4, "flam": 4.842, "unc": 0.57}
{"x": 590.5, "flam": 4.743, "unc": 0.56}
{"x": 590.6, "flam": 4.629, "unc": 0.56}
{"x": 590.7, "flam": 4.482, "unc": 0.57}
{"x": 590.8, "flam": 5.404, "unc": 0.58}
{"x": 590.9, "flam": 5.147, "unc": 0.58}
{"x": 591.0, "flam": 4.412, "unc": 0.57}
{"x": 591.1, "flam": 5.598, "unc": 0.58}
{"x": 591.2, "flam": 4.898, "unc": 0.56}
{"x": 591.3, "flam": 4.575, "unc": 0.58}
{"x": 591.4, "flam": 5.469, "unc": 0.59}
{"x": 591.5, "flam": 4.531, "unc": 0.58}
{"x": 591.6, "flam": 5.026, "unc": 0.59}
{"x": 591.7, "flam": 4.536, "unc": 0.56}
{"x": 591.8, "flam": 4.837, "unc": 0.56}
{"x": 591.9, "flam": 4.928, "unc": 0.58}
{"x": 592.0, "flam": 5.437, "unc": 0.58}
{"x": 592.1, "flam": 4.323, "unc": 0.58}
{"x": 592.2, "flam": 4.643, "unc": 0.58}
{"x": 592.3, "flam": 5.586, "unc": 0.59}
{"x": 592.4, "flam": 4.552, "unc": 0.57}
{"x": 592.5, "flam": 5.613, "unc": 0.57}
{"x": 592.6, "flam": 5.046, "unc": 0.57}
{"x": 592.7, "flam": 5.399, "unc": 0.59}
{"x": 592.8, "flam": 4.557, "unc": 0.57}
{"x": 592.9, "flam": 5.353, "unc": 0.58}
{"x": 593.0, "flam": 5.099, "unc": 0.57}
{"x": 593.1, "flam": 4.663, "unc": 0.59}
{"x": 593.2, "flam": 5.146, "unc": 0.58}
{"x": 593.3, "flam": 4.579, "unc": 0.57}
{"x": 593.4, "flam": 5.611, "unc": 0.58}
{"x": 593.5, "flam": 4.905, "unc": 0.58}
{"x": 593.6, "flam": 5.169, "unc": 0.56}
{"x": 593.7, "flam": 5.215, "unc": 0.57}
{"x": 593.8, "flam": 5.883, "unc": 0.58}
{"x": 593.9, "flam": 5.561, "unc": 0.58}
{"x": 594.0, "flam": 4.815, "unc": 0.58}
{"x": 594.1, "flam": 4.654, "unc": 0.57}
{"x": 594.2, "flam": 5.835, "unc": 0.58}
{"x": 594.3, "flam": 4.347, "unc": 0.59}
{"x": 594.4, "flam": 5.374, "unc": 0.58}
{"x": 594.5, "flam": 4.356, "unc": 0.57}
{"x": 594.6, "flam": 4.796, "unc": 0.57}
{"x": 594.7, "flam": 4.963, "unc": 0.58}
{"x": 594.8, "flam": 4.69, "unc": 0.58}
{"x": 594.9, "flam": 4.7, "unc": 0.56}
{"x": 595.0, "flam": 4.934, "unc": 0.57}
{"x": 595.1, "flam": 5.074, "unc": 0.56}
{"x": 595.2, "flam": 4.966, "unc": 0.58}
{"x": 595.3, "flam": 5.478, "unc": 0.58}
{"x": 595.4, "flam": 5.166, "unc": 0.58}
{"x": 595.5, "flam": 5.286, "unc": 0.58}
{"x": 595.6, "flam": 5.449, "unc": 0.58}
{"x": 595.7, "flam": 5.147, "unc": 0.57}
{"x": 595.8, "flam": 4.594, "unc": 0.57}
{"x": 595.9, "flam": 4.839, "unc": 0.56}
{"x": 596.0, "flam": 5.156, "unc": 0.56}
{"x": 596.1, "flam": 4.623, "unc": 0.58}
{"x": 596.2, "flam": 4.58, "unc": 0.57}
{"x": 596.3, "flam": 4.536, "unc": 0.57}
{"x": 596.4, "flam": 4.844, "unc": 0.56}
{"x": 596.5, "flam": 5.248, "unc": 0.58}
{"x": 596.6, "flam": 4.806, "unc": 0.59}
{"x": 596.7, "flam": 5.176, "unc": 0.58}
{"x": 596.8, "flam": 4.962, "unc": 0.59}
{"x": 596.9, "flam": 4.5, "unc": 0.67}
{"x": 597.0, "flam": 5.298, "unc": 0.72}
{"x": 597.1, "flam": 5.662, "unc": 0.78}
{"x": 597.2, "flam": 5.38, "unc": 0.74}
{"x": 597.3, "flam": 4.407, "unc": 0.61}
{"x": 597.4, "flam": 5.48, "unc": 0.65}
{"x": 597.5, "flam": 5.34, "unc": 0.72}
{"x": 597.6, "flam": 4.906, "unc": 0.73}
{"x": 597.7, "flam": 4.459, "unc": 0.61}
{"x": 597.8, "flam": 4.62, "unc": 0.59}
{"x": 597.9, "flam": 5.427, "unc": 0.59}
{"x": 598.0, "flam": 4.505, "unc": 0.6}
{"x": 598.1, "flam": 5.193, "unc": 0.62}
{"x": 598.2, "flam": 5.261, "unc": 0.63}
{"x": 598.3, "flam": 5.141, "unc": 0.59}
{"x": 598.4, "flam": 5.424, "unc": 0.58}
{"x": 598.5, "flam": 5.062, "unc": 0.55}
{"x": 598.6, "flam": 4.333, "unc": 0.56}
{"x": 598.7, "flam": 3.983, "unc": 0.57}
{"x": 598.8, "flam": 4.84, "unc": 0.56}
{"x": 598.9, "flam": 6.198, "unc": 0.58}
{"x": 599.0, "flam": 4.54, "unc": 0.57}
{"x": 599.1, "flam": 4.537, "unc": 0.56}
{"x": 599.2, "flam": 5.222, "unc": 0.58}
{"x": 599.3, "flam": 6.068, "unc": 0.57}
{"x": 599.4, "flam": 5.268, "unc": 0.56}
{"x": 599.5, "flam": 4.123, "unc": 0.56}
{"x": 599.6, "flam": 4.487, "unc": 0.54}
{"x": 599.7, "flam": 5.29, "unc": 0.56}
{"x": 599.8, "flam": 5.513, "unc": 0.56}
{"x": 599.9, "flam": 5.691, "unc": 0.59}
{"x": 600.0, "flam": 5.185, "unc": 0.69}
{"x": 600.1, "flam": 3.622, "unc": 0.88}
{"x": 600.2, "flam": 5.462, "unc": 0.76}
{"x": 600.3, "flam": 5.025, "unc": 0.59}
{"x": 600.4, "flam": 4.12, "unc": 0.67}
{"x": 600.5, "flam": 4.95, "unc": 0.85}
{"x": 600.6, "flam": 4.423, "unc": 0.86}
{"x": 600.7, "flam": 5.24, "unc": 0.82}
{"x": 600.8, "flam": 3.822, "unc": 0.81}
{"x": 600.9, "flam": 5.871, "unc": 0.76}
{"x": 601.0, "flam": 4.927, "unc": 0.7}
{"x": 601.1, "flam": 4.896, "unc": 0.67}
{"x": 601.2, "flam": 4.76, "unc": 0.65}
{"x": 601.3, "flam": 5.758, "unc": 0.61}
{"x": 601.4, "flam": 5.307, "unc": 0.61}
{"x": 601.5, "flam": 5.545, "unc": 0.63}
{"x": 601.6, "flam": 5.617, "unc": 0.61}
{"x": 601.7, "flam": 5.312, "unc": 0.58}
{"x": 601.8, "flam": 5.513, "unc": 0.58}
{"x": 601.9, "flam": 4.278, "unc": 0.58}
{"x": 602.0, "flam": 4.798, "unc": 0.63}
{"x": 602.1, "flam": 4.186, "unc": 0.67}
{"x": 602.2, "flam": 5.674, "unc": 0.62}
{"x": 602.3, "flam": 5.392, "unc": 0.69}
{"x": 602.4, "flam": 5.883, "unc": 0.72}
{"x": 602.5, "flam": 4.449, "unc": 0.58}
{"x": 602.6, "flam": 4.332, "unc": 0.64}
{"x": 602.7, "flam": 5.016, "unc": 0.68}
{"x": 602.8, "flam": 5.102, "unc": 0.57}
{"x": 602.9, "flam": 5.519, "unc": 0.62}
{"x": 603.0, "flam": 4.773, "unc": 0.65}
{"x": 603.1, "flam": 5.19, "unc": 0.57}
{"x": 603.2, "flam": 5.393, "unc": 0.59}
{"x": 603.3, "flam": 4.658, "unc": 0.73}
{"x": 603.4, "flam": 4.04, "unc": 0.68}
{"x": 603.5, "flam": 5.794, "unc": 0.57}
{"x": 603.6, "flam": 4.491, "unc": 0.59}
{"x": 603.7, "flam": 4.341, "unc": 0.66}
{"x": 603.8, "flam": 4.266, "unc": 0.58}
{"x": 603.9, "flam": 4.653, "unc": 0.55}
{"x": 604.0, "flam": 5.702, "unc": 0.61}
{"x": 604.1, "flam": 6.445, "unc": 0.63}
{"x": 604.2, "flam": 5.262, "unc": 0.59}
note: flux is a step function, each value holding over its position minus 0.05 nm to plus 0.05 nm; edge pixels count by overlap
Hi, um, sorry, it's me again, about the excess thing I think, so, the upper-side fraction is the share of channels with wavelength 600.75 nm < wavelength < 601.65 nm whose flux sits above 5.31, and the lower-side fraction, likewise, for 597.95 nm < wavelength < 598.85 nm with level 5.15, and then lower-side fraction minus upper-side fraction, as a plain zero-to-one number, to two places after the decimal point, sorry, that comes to -0.11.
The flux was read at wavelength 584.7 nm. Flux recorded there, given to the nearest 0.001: 5.148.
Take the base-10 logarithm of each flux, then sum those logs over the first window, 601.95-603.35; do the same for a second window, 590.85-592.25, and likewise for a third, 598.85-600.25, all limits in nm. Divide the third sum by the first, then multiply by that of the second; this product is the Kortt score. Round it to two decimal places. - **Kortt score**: 9.66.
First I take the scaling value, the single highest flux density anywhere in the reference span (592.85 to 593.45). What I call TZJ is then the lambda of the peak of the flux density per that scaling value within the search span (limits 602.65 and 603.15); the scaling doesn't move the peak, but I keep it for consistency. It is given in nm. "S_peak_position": 602.9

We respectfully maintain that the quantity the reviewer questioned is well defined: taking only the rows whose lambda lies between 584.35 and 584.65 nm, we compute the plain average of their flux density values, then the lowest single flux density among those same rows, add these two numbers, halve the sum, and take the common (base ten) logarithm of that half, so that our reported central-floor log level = 0.680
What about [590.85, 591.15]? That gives 0.675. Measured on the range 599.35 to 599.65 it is 0.641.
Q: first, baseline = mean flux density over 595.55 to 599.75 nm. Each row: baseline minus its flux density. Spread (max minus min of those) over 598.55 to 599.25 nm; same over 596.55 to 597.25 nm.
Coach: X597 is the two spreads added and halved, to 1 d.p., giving 1.7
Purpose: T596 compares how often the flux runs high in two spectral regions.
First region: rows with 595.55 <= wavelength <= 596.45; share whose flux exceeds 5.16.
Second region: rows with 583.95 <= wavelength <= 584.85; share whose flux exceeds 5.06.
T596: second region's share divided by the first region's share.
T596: 5.0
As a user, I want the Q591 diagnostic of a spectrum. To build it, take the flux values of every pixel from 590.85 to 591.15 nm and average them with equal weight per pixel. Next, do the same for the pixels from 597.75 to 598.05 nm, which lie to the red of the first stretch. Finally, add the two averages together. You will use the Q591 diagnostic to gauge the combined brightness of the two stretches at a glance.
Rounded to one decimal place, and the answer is 9.9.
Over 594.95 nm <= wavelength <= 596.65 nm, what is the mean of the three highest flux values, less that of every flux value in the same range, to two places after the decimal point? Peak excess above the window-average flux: 0.42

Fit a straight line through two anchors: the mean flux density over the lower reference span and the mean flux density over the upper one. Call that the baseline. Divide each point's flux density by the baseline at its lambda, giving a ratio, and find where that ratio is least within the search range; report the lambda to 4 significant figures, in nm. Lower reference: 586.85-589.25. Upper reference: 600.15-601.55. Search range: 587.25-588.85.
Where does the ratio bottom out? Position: 588.8 nm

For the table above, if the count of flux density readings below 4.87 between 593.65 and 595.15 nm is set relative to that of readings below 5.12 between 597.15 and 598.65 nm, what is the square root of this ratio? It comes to 1.00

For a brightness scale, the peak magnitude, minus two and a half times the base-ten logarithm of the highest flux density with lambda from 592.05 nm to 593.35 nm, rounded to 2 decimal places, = -1.87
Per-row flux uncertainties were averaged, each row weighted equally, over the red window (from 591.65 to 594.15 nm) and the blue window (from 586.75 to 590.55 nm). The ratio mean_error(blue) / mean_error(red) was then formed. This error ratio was 1.07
